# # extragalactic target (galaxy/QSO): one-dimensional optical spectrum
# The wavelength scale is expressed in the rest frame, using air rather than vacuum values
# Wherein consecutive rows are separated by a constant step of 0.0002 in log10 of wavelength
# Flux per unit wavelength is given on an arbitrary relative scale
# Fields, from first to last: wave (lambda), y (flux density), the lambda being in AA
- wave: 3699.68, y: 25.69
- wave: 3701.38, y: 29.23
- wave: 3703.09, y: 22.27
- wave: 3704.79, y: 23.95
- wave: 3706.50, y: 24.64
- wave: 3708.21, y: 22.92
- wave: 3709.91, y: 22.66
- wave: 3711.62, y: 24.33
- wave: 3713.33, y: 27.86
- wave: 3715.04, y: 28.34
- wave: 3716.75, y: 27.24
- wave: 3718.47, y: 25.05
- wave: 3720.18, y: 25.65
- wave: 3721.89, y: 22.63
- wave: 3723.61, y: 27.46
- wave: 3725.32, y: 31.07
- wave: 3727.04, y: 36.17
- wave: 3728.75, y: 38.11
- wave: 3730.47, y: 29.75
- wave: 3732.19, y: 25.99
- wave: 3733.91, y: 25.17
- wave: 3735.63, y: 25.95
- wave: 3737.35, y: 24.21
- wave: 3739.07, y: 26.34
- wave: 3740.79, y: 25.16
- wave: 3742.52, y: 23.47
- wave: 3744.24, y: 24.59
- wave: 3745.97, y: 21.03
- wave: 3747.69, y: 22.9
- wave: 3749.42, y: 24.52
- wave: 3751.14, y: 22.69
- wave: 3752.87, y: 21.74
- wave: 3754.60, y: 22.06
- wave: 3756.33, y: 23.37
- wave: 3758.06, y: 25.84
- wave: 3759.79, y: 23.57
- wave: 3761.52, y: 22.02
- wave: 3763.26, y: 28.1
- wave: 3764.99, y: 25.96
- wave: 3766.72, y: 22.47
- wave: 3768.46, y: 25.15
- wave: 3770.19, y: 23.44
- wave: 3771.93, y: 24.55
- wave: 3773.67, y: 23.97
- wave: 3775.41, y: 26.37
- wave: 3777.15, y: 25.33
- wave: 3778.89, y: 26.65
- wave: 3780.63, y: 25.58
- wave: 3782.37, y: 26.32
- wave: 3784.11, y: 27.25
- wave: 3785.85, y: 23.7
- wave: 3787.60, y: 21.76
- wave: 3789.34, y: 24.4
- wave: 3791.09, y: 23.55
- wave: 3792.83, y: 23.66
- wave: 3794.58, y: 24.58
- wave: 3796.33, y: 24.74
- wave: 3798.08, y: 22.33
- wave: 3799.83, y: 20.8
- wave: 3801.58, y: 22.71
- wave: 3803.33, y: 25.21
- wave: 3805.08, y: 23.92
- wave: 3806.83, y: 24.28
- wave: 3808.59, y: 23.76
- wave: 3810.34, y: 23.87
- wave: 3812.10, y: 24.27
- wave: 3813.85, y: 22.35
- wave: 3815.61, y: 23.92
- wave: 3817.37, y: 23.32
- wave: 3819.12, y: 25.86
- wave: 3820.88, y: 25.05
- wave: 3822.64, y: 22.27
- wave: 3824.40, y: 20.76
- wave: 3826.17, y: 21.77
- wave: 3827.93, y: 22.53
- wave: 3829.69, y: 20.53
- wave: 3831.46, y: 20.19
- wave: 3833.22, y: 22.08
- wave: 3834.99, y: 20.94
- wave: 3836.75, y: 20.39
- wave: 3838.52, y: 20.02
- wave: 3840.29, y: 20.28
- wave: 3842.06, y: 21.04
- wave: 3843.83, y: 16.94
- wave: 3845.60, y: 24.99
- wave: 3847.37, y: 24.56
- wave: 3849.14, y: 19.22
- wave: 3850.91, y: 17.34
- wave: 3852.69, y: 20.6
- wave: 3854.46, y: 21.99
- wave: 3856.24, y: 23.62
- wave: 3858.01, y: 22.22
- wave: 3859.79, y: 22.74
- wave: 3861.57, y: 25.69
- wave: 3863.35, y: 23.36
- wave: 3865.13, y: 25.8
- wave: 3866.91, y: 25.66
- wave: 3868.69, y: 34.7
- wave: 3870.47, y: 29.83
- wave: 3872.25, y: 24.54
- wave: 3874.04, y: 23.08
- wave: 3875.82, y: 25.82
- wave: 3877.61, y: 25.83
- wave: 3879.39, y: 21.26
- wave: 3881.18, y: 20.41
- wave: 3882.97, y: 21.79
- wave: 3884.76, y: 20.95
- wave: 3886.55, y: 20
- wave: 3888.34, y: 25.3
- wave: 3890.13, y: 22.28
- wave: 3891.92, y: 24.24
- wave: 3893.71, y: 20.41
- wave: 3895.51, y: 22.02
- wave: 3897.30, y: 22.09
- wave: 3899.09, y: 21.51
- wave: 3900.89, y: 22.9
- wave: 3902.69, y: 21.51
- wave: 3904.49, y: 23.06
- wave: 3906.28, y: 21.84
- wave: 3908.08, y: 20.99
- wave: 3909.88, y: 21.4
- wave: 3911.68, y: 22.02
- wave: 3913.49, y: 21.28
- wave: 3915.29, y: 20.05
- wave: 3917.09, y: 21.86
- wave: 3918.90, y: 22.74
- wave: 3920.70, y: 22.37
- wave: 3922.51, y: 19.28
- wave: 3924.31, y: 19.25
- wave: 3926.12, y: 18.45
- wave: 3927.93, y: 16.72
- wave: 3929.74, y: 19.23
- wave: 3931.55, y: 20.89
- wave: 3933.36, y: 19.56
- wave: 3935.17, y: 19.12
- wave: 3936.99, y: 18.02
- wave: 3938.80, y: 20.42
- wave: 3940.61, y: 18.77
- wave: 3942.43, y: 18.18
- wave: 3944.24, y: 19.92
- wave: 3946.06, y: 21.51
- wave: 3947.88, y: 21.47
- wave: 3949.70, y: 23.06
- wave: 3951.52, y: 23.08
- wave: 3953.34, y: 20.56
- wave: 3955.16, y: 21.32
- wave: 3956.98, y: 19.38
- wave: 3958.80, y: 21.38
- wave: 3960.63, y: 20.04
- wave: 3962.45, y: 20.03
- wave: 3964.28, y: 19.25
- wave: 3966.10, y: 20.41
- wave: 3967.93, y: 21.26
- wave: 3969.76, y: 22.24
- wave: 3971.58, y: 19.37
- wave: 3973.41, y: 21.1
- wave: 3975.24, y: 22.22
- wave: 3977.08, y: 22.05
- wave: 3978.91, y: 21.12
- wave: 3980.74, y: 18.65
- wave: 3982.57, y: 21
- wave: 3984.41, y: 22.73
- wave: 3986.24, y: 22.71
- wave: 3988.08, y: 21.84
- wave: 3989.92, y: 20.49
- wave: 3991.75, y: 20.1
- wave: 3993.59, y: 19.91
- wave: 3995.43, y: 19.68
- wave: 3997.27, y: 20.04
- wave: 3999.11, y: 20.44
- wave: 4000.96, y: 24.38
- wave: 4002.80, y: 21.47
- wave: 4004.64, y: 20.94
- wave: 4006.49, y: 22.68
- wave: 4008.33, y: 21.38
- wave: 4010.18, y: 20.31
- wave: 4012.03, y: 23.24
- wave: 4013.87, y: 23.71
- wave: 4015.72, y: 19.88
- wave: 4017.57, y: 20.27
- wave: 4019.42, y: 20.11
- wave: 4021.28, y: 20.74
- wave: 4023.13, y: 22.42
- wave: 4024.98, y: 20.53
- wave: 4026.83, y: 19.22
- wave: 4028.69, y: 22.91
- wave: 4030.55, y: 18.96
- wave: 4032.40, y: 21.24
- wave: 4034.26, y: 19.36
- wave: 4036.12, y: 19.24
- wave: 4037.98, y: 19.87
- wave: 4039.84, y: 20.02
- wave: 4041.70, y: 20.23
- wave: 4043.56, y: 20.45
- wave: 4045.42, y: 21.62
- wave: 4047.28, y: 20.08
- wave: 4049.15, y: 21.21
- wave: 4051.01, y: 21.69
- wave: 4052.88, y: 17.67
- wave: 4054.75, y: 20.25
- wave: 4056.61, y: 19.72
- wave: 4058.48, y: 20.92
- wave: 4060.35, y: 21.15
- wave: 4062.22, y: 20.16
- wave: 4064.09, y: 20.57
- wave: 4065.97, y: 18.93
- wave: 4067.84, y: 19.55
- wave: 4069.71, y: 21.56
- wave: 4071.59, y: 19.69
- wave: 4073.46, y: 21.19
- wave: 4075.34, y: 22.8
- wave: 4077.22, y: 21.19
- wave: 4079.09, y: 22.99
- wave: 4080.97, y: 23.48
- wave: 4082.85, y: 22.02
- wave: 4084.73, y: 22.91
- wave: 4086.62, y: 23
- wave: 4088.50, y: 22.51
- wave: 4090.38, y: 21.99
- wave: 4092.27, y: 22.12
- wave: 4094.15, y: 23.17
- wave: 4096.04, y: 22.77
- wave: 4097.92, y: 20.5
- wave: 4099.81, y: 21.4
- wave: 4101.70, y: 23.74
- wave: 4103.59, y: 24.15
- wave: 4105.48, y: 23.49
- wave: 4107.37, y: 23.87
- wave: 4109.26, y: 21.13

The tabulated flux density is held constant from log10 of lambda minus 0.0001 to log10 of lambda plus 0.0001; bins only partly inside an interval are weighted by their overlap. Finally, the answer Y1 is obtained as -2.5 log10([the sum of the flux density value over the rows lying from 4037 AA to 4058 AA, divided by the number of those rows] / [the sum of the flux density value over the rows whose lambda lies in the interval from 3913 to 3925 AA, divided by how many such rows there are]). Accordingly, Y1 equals 0.04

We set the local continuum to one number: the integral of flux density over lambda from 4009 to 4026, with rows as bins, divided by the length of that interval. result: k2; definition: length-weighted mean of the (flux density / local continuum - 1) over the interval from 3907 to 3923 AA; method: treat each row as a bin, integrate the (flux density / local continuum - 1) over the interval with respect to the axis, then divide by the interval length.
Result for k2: 0.01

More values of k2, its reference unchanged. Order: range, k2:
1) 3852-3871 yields 0.18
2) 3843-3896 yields 0.10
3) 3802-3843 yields 0.06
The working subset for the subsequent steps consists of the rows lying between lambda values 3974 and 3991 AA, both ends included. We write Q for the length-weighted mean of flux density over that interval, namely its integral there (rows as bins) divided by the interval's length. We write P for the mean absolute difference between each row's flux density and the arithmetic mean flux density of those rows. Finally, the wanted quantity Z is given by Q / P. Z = 21.7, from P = 0.99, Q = 21.4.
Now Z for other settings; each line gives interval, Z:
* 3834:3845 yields 20.1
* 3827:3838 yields 26.5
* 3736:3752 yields 19.9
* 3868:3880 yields 7.9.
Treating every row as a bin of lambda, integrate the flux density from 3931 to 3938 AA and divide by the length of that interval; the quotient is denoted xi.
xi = 19.3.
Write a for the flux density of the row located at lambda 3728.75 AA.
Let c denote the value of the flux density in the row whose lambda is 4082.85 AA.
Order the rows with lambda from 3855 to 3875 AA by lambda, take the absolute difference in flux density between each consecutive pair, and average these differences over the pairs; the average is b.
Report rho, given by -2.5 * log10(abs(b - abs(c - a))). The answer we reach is -2.8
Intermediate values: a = 38.11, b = 3.0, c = 22.02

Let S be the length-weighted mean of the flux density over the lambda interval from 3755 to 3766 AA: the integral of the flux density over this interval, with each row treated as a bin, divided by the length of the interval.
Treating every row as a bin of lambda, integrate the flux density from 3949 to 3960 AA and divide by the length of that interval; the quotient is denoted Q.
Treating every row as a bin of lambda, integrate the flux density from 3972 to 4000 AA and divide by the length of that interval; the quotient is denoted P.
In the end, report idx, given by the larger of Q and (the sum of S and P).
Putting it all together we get 45.6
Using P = 20.9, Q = 21.4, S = 25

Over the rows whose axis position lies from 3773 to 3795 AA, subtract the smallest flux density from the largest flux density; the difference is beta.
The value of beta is 5.5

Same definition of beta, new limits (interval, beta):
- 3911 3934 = 6.0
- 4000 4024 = 4.5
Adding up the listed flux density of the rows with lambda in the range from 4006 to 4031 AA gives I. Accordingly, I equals 296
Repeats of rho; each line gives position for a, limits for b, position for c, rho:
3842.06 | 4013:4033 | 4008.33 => -0.5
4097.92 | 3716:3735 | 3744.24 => 0.4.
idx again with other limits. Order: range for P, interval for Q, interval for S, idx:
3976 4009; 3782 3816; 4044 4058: 41.6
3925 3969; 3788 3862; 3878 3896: 42.1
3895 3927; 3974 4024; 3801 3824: 45.2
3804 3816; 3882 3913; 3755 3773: 48.2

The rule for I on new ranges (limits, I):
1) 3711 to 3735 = 395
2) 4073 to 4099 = 313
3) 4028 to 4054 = 285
